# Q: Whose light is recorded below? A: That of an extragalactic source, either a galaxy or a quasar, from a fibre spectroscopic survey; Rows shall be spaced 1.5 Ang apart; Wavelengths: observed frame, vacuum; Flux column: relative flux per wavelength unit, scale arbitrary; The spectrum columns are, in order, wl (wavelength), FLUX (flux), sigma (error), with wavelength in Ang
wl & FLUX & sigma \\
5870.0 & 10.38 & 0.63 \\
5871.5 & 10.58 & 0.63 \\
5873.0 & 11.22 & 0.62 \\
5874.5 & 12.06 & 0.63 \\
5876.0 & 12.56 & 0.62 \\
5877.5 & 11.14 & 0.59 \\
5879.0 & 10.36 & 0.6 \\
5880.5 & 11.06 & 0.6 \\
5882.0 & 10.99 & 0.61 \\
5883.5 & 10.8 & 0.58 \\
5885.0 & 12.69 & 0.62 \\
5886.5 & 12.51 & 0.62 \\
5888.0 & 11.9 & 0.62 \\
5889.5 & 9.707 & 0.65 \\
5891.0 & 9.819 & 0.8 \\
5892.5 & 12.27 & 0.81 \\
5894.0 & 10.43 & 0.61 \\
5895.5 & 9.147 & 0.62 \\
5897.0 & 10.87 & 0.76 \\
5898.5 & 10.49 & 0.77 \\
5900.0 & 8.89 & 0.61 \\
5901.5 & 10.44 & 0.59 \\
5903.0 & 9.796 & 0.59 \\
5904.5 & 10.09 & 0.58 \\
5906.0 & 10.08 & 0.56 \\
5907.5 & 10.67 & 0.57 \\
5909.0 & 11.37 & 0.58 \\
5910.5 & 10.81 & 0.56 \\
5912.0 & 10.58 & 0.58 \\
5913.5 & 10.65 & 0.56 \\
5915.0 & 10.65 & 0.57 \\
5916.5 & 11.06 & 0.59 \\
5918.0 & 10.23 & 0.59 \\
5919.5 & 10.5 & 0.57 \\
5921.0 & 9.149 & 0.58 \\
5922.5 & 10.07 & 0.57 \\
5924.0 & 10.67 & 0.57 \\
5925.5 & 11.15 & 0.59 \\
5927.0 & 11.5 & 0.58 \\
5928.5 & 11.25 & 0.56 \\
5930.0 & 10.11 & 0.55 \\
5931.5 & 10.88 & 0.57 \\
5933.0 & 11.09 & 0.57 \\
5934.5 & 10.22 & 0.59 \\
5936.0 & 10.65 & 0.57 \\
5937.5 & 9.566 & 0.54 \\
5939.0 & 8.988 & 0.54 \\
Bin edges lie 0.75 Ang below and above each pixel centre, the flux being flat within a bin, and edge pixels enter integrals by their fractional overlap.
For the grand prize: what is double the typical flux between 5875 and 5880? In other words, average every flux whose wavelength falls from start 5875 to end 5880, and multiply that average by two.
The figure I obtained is 22.7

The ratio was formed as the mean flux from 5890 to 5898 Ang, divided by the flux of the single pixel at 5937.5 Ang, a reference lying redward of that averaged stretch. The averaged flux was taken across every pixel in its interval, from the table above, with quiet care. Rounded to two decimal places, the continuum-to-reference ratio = 1.10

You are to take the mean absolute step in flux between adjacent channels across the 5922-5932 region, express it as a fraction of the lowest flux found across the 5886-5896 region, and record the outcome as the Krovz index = 0.065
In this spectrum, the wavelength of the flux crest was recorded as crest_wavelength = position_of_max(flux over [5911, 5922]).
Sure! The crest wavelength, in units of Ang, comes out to 5916.5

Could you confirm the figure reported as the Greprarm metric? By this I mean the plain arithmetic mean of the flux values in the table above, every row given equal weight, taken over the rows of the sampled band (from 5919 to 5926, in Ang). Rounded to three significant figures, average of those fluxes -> 10.3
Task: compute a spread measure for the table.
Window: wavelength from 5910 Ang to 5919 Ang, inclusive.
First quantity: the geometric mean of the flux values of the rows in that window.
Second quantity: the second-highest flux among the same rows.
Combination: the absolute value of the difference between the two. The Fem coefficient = 0.15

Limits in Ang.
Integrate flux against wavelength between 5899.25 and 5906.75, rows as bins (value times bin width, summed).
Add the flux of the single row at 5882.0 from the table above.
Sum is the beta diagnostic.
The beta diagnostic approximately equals 84.9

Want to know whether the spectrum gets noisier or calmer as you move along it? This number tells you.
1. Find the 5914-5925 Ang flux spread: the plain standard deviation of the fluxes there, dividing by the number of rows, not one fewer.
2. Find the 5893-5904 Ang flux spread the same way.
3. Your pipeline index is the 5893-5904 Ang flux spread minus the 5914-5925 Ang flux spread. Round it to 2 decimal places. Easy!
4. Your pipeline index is 0.13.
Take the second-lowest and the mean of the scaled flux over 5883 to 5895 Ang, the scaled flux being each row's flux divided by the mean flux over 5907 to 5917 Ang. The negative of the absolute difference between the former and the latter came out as -0.13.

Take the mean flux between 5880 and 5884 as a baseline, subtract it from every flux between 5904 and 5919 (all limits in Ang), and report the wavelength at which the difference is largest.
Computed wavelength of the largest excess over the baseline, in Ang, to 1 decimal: 5909.0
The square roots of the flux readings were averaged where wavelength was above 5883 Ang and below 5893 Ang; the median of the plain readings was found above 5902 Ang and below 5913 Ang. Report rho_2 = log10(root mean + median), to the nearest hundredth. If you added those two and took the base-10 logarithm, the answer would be 1.14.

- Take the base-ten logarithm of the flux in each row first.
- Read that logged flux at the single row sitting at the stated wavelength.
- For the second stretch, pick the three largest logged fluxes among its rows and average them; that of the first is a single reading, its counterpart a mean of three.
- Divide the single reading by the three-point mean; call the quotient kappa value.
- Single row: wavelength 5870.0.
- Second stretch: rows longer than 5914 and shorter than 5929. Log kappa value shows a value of 0.97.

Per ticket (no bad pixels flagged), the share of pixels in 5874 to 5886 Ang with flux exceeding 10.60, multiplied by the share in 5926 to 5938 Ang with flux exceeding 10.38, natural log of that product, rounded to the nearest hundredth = -0.60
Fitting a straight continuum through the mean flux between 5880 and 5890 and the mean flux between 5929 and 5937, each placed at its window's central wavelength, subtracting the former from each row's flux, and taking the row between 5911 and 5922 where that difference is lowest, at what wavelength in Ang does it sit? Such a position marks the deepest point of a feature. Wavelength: 5921.0 Ang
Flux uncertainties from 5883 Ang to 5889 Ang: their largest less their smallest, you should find 0.040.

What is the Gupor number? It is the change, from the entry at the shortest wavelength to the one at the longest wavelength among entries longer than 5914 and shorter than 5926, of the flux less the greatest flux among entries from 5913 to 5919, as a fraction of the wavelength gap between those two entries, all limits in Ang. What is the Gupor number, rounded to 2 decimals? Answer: 0.05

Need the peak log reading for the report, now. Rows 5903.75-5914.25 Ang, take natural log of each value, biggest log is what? 2.43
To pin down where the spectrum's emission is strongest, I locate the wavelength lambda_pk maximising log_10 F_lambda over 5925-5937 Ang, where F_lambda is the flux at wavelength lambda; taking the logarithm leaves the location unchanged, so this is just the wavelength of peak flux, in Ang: 5927.0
